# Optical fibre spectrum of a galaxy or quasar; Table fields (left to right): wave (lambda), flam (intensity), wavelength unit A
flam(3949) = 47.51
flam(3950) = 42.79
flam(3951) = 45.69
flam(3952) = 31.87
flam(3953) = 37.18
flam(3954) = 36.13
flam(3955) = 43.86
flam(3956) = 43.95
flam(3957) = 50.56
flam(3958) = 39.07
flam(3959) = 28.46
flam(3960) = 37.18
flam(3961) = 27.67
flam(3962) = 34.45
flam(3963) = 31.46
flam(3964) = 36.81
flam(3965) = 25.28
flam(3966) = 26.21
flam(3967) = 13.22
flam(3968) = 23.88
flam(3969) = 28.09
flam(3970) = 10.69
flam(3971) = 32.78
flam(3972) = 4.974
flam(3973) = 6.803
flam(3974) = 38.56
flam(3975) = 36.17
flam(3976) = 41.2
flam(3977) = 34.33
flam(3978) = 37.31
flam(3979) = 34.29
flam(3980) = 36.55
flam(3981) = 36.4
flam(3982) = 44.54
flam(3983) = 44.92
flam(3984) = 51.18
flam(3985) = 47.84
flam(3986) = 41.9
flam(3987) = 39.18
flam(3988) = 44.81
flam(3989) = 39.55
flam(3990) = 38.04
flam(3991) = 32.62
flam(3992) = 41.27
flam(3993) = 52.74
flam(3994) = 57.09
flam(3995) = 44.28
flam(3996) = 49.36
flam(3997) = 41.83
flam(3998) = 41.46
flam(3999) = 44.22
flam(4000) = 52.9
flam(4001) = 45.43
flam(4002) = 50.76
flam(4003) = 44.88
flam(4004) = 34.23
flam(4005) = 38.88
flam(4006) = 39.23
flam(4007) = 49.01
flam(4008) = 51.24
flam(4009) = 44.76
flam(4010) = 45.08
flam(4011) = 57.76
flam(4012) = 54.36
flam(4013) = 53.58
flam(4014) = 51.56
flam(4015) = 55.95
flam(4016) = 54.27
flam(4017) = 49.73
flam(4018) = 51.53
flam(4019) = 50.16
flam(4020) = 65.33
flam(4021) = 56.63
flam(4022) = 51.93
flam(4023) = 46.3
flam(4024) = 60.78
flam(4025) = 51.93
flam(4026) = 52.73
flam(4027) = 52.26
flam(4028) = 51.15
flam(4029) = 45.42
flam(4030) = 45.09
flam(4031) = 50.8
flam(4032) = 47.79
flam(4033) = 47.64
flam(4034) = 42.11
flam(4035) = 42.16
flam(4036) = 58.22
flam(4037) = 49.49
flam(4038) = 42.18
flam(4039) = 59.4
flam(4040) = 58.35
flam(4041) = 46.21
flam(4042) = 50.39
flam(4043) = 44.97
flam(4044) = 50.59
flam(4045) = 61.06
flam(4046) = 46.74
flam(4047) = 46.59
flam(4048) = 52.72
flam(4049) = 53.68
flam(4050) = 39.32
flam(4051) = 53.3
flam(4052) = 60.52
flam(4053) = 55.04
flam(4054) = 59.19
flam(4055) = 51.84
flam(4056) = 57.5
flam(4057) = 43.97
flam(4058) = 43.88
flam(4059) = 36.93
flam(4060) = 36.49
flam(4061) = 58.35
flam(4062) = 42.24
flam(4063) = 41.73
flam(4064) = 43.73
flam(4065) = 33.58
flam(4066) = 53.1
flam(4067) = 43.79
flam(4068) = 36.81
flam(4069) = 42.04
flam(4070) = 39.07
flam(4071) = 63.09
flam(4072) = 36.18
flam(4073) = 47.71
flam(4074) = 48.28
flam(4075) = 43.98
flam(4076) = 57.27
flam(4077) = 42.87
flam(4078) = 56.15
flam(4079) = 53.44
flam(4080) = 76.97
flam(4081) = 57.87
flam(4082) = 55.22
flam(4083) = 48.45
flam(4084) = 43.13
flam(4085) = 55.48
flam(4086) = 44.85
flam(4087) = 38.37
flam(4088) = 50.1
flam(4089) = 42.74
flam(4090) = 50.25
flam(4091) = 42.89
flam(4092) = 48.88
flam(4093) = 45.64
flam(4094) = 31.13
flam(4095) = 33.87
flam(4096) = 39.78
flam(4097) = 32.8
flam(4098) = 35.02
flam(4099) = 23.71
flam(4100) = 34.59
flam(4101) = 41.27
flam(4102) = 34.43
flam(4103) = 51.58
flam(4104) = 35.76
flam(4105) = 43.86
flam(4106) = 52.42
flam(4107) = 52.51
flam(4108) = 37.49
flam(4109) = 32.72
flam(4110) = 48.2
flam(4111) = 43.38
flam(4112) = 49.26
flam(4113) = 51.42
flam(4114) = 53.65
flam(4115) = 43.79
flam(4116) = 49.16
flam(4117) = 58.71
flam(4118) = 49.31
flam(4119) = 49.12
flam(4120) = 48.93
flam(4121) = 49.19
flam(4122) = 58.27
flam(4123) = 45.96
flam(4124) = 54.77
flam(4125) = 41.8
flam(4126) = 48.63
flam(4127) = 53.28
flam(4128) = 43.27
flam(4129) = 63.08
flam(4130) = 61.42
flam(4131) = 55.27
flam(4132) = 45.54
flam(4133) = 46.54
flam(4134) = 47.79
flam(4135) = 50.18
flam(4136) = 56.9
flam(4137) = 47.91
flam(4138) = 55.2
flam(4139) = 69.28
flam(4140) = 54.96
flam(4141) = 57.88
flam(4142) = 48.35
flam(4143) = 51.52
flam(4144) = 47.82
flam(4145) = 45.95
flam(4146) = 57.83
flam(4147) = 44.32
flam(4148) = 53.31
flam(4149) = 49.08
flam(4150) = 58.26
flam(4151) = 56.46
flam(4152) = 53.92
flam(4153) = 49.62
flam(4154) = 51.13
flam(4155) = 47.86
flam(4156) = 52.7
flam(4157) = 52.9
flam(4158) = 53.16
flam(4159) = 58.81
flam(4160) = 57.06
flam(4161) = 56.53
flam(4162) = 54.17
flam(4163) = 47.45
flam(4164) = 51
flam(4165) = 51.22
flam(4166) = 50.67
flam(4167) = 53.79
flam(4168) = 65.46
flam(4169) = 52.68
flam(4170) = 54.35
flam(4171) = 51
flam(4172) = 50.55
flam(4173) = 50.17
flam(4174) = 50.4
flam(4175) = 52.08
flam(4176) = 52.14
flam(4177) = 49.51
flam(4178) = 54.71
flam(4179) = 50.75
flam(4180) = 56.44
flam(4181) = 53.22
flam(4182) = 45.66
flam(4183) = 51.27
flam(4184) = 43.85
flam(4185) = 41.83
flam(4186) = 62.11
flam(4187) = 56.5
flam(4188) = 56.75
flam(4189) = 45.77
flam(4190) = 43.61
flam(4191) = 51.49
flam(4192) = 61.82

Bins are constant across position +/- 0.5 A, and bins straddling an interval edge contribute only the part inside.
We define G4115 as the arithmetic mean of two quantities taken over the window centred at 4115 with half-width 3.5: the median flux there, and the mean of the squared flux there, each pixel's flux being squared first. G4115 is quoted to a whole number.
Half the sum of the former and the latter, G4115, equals 1322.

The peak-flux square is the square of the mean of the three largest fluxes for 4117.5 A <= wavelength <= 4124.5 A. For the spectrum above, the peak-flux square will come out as 2929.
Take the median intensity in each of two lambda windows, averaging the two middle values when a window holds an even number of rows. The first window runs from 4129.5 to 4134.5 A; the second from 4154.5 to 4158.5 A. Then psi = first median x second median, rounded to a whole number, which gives 2523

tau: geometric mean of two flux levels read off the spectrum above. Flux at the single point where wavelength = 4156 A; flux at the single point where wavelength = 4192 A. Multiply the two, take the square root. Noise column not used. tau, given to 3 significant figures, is 57.1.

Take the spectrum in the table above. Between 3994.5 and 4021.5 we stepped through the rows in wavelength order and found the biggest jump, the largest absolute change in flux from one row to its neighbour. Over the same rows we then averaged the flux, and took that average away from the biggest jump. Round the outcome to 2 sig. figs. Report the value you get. -34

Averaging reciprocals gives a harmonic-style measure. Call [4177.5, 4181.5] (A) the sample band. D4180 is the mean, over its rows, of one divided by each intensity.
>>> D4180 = 0.0186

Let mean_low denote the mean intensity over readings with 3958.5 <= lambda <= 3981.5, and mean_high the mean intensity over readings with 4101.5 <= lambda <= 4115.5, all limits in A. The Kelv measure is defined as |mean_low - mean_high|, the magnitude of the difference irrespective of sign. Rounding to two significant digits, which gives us 16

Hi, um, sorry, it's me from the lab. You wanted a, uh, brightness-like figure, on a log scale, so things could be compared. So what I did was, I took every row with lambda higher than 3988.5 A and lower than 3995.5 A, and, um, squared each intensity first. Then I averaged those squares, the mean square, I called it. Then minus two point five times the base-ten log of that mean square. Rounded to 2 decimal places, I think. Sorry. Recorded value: -8.24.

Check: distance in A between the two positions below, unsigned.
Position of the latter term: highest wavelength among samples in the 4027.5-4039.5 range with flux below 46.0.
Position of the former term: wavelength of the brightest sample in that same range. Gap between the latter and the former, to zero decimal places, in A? 1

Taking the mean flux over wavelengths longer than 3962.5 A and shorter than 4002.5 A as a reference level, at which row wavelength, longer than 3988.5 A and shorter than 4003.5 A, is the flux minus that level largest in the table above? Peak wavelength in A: 3994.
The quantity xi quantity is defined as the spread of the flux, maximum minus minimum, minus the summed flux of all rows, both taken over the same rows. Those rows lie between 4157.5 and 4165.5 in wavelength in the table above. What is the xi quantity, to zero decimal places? -418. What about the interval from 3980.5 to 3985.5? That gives -210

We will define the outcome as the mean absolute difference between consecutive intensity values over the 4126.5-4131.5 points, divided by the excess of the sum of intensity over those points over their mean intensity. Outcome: 0.043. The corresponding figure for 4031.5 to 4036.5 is 0.029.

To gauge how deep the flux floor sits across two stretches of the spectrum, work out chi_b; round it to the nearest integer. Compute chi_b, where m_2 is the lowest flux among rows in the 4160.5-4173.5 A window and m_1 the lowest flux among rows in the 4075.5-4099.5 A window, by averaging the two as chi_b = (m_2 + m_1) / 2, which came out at 36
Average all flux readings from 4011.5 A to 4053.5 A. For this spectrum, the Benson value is 51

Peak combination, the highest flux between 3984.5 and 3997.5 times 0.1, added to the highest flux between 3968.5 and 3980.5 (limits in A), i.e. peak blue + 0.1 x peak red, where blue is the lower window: 46.9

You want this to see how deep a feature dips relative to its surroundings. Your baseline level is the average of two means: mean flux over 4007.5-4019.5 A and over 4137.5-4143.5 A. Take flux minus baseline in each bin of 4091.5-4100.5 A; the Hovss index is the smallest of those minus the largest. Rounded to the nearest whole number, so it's -25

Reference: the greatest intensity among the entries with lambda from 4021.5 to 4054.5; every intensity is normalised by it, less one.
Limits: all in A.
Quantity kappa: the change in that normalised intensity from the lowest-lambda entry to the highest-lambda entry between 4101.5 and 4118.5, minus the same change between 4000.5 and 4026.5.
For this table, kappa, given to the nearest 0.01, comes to 0.12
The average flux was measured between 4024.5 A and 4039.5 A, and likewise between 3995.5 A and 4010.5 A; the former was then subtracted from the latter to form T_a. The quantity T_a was -4.3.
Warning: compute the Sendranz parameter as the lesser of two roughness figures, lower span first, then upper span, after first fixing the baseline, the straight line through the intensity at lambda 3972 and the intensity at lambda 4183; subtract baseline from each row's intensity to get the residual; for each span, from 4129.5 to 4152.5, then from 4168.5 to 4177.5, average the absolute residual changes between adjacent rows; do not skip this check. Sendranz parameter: 1.3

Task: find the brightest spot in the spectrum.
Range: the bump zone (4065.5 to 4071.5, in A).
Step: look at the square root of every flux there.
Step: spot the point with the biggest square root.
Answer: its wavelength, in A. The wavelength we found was 4071 A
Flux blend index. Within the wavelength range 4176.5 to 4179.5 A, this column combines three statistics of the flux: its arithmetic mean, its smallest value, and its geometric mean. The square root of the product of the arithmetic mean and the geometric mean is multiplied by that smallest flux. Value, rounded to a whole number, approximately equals 2556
